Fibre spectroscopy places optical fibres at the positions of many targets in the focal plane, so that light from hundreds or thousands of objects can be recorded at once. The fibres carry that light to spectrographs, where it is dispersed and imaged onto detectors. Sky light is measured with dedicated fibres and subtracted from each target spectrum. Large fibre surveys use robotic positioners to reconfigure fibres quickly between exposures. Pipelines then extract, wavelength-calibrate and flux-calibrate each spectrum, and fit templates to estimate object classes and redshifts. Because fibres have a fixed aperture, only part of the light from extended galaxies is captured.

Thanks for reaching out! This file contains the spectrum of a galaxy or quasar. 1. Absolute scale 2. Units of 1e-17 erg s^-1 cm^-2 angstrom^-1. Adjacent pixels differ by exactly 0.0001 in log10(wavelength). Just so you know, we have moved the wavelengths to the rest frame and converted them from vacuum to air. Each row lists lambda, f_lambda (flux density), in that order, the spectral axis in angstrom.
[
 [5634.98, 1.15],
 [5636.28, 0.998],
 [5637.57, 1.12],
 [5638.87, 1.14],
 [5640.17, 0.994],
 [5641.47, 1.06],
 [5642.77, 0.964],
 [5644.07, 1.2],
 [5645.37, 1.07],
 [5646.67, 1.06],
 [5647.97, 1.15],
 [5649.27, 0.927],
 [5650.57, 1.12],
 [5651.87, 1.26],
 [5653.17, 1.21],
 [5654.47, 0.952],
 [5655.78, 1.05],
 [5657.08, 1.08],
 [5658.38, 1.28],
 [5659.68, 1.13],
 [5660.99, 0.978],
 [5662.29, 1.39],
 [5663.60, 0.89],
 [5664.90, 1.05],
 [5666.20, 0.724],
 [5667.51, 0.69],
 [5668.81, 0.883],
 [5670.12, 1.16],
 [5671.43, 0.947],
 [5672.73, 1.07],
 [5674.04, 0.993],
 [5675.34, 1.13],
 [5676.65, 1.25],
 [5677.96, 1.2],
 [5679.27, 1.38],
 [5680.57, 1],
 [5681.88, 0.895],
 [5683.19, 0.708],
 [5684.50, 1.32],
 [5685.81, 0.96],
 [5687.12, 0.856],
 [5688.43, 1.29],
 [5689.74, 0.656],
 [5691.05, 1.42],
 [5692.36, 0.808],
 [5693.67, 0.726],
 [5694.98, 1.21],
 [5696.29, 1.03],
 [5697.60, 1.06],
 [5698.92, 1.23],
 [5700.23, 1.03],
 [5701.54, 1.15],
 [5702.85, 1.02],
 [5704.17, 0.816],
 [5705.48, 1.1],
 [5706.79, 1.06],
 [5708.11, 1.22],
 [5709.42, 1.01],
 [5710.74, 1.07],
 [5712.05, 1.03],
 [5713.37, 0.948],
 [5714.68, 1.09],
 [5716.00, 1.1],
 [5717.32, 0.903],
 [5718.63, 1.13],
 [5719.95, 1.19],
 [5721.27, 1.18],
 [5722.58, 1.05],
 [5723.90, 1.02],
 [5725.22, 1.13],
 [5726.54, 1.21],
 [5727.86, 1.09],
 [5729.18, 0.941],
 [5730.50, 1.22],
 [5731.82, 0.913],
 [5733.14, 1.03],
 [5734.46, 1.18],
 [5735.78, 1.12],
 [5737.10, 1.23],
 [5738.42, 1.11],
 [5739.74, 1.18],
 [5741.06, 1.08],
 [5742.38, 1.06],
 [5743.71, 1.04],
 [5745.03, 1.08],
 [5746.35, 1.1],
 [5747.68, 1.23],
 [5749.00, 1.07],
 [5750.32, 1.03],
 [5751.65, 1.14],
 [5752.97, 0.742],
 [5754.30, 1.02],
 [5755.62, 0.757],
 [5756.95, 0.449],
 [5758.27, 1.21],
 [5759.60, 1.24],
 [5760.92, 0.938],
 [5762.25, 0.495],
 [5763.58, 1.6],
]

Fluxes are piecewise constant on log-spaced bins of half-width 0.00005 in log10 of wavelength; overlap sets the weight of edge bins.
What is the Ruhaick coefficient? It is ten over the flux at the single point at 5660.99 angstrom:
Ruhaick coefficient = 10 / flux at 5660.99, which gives 10.2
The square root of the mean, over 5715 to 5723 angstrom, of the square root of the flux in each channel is 1.02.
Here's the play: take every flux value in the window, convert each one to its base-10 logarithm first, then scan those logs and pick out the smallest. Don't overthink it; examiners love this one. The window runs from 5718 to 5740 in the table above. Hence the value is -0.04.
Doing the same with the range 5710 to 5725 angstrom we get -0.04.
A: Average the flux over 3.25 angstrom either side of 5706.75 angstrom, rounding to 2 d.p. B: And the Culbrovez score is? 1.04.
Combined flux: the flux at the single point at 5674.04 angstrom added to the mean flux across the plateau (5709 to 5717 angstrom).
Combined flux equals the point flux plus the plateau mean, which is 2.03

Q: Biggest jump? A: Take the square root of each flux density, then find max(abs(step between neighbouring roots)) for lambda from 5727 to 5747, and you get 0.15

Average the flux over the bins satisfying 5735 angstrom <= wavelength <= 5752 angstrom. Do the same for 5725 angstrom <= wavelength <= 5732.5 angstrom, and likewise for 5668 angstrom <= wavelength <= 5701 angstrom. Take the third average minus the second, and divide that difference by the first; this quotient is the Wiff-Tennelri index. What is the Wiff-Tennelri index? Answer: -0.03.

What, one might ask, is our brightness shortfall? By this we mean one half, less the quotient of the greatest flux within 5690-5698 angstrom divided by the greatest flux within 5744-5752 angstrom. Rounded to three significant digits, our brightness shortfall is -0.654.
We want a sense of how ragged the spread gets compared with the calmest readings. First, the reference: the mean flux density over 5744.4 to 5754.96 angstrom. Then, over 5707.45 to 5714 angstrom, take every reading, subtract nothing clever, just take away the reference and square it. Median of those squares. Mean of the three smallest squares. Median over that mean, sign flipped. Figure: -2.0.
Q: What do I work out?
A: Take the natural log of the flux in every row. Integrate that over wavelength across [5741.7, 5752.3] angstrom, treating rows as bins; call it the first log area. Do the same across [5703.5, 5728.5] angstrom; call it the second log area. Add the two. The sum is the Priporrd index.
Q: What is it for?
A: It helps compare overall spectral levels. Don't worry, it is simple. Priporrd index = 2.5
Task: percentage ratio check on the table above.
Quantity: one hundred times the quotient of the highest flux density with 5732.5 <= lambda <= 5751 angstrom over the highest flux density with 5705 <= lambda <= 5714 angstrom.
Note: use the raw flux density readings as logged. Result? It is 101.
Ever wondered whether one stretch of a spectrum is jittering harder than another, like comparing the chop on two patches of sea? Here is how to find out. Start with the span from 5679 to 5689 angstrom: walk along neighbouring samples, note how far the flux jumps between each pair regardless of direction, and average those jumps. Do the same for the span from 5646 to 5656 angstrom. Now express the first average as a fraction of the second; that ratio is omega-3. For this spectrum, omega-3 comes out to 2.1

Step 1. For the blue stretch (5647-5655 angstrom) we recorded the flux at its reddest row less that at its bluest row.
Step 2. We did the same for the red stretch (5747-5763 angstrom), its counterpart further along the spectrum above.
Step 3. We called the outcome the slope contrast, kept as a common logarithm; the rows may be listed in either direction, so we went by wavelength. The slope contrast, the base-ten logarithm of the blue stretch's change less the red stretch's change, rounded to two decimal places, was -0.27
